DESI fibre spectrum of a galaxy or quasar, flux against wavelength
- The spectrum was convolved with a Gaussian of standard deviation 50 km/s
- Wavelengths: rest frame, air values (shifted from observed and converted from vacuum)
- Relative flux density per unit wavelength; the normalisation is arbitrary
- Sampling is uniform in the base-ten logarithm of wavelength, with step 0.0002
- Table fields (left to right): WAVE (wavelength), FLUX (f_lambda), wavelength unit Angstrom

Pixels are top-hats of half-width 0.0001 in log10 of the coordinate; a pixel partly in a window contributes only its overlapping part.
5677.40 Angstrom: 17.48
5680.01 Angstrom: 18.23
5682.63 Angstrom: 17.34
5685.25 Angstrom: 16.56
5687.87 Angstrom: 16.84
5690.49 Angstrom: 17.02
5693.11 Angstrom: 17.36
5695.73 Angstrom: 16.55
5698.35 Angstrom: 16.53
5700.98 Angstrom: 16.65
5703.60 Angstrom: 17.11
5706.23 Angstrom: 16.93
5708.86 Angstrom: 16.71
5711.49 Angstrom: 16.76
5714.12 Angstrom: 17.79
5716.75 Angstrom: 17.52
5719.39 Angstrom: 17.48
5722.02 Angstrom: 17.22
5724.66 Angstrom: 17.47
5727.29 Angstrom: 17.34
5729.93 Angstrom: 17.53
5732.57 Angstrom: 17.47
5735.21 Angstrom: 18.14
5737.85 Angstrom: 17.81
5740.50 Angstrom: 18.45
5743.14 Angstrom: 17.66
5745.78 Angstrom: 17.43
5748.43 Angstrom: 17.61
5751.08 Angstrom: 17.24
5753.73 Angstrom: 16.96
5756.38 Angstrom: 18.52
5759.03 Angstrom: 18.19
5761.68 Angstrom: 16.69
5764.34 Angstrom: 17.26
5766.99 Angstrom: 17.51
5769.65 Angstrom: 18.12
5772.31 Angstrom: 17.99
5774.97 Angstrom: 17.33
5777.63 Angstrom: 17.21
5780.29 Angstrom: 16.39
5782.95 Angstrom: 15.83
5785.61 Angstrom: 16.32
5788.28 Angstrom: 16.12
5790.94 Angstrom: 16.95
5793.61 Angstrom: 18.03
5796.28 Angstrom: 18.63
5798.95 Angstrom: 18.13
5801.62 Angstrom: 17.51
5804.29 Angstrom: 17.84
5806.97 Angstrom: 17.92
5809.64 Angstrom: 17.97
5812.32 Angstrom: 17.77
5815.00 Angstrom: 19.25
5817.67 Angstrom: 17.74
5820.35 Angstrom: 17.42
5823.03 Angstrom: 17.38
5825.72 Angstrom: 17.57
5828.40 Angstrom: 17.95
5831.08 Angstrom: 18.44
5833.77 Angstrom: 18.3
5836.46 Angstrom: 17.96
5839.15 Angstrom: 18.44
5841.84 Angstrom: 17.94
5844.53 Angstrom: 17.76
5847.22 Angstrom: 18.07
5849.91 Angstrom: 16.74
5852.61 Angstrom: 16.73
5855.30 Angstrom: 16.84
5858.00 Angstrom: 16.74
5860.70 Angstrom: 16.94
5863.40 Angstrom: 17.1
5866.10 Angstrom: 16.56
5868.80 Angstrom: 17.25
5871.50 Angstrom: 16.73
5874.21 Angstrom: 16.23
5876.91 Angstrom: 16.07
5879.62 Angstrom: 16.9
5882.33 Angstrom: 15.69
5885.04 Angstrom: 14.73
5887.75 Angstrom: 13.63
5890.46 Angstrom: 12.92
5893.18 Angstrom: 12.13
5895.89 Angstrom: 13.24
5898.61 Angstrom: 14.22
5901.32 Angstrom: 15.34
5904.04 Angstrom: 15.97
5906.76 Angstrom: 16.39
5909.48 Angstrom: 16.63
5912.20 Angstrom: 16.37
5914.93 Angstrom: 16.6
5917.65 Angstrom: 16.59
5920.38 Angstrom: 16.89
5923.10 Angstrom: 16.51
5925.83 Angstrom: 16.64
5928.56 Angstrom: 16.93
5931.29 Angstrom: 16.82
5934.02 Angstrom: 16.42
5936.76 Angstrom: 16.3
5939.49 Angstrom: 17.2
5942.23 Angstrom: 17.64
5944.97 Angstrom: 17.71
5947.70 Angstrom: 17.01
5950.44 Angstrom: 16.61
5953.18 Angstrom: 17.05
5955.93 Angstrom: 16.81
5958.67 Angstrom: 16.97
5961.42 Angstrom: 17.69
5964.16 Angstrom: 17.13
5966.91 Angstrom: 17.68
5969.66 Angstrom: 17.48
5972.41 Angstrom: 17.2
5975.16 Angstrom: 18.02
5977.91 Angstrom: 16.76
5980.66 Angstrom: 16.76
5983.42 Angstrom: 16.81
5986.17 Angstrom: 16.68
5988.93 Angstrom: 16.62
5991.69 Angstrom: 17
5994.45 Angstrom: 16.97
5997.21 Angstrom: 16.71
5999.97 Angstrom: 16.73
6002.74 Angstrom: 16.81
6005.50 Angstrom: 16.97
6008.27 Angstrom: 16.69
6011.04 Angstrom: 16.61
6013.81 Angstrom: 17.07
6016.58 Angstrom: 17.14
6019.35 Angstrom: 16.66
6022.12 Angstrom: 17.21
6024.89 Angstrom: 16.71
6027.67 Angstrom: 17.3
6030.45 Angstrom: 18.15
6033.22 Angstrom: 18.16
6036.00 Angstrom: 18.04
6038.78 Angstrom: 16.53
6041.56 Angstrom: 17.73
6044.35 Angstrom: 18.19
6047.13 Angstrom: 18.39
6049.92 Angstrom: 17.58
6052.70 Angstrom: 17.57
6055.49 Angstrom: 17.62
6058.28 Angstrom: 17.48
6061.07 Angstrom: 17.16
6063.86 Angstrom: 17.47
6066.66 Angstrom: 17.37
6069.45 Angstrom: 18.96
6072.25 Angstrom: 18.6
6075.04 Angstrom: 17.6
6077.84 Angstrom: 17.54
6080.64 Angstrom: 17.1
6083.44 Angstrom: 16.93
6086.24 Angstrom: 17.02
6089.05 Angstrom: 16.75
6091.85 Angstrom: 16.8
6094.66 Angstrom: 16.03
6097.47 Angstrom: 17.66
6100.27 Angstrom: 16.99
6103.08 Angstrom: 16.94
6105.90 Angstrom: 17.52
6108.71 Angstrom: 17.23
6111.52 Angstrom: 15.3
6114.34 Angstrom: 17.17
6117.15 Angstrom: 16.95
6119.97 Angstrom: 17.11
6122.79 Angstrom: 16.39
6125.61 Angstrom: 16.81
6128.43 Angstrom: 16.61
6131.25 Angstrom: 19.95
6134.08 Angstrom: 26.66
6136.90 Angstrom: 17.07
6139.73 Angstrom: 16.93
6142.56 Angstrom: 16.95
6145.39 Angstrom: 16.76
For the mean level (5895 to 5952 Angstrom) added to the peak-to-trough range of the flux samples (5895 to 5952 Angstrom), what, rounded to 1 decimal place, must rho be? 20.9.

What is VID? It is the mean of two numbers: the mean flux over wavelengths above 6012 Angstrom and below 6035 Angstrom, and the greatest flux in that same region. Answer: 17.7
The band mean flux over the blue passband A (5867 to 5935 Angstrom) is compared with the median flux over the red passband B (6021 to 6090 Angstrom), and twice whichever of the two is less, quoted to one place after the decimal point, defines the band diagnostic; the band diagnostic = 31.5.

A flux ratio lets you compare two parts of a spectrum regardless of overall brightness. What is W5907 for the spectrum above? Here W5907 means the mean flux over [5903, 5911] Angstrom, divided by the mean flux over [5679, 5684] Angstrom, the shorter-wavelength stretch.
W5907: 0.92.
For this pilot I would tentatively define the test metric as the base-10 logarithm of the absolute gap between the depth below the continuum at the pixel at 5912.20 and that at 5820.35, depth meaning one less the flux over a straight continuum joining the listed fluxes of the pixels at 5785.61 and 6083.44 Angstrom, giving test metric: -1.12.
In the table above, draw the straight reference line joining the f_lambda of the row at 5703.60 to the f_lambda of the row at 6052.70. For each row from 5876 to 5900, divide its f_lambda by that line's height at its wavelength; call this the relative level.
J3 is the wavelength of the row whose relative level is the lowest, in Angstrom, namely 5893.18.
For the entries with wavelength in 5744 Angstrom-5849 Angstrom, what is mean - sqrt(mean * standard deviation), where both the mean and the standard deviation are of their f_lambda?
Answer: 14.1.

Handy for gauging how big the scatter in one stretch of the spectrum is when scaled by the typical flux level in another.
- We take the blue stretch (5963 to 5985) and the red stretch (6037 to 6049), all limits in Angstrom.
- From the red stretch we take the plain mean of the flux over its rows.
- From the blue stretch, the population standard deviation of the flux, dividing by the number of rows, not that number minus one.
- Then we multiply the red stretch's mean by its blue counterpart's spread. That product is 7.7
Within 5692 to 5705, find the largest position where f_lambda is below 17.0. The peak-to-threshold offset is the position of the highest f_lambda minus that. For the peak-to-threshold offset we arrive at -7.9 Angstrom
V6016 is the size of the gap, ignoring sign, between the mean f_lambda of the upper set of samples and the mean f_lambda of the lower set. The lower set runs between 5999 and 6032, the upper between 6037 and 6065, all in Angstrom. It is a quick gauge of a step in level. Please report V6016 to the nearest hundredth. 0.57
